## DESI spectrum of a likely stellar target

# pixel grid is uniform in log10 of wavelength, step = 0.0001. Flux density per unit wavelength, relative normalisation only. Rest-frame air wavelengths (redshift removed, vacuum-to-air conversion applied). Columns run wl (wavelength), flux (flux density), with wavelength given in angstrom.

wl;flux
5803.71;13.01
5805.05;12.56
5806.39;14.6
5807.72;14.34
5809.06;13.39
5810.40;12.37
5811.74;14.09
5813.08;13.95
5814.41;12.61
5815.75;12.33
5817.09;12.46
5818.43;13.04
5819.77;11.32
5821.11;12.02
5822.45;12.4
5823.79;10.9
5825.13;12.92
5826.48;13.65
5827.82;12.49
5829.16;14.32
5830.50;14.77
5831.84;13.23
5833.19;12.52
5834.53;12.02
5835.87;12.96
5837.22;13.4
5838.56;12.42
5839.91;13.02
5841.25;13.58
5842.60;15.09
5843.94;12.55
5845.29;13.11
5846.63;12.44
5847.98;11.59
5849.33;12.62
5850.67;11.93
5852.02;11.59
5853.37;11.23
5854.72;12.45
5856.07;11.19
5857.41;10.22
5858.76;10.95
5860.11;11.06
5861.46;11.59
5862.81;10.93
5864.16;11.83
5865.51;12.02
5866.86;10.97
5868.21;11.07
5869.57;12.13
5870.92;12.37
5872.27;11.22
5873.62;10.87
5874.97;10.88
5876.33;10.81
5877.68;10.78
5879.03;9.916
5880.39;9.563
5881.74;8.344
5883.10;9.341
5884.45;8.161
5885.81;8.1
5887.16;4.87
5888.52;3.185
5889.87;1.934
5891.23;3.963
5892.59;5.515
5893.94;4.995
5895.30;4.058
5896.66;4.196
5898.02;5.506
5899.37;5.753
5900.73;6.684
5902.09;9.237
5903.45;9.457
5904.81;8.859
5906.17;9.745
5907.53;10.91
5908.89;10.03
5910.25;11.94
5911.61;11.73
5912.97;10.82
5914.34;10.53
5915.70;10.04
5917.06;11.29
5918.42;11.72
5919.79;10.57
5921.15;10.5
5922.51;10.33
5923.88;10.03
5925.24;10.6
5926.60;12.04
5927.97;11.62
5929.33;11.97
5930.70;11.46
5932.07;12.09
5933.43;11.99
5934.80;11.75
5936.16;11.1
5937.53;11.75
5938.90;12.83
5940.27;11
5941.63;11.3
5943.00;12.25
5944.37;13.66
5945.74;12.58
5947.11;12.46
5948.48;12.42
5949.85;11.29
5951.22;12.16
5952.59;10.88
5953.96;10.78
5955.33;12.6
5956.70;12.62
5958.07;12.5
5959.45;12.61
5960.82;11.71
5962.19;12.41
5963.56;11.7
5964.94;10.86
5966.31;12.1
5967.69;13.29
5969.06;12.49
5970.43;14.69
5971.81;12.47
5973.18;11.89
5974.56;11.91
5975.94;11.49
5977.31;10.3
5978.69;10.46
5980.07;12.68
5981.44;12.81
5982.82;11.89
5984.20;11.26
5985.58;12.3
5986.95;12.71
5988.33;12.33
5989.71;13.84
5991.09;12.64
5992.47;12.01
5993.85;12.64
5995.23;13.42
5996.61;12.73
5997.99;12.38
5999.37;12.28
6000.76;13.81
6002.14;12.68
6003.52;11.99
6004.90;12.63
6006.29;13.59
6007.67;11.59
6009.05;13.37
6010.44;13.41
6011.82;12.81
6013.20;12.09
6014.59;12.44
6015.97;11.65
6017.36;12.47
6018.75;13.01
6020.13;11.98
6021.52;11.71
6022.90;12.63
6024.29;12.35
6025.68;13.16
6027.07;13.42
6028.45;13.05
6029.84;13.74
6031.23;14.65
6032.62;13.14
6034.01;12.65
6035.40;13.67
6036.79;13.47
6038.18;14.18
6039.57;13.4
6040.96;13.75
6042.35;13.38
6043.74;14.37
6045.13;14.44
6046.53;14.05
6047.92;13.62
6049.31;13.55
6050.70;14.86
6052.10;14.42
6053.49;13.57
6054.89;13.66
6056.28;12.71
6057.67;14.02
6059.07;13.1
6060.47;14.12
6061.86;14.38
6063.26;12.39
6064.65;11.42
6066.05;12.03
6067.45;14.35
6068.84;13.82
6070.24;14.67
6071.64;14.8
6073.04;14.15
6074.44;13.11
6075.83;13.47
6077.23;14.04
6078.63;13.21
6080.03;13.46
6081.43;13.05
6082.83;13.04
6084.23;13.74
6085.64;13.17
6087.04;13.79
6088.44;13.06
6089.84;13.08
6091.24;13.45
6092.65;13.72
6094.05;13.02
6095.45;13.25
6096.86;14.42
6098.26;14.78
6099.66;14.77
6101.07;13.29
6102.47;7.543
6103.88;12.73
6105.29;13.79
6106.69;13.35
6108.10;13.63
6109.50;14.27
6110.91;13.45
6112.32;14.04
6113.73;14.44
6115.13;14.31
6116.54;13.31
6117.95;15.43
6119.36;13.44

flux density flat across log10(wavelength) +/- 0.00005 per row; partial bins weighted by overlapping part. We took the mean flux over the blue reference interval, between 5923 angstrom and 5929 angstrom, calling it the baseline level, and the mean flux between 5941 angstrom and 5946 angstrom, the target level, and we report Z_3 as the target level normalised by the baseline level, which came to 1.12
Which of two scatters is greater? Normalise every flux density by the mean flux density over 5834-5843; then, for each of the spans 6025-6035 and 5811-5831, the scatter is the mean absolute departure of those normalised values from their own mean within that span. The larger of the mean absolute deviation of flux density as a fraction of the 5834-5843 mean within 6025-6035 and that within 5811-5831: 0.066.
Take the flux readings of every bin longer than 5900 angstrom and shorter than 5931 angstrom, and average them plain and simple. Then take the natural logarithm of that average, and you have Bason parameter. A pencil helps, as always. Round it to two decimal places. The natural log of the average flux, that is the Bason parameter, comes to 2.35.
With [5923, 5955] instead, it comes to 2.46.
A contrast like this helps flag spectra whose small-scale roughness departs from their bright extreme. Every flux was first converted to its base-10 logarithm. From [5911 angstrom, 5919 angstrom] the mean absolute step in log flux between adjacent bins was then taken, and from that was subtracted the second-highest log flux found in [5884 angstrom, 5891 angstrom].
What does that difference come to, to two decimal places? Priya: -0.88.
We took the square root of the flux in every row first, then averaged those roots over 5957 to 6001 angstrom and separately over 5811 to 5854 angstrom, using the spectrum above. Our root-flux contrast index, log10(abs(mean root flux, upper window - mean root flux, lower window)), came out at -1.2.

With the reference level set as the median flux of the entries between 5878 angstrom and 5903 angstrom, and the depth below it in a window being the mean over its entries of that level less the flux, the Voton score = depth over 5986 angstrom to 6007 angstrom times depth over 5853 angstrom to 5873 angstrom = 41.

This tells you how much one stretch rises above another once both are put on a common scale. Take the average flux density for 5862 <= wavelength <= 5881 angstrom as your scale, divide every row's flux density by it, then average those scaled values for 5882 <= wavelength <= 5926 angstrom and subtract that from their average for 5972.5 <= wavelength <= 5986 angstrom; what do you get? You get 0.31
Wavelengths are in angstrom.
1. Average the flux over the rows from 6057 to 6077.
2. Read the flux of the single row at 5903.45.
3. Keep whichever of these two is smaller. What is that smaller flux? 9.5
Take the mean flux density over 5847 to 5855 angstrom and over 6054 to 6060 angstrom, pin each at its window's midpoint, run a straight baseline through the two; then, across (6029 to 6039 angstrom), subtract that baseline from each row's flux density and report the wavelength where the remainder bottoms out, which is 6034.01 angstrom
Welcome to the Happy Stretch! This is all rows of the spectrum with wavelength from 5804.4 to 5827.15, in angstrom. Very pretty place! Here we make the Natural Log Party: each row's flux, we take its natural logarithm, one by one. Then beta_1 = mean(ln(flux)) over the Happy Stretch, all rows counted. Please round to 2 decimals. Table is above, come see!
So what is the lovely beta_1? 2.55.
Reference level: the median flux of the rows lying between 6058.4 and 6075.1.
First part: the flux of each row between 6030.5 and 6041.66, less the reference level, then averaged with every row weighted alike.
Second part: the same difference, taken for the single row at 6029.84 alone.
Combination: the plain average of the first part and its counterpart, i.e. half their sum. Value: -0.3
